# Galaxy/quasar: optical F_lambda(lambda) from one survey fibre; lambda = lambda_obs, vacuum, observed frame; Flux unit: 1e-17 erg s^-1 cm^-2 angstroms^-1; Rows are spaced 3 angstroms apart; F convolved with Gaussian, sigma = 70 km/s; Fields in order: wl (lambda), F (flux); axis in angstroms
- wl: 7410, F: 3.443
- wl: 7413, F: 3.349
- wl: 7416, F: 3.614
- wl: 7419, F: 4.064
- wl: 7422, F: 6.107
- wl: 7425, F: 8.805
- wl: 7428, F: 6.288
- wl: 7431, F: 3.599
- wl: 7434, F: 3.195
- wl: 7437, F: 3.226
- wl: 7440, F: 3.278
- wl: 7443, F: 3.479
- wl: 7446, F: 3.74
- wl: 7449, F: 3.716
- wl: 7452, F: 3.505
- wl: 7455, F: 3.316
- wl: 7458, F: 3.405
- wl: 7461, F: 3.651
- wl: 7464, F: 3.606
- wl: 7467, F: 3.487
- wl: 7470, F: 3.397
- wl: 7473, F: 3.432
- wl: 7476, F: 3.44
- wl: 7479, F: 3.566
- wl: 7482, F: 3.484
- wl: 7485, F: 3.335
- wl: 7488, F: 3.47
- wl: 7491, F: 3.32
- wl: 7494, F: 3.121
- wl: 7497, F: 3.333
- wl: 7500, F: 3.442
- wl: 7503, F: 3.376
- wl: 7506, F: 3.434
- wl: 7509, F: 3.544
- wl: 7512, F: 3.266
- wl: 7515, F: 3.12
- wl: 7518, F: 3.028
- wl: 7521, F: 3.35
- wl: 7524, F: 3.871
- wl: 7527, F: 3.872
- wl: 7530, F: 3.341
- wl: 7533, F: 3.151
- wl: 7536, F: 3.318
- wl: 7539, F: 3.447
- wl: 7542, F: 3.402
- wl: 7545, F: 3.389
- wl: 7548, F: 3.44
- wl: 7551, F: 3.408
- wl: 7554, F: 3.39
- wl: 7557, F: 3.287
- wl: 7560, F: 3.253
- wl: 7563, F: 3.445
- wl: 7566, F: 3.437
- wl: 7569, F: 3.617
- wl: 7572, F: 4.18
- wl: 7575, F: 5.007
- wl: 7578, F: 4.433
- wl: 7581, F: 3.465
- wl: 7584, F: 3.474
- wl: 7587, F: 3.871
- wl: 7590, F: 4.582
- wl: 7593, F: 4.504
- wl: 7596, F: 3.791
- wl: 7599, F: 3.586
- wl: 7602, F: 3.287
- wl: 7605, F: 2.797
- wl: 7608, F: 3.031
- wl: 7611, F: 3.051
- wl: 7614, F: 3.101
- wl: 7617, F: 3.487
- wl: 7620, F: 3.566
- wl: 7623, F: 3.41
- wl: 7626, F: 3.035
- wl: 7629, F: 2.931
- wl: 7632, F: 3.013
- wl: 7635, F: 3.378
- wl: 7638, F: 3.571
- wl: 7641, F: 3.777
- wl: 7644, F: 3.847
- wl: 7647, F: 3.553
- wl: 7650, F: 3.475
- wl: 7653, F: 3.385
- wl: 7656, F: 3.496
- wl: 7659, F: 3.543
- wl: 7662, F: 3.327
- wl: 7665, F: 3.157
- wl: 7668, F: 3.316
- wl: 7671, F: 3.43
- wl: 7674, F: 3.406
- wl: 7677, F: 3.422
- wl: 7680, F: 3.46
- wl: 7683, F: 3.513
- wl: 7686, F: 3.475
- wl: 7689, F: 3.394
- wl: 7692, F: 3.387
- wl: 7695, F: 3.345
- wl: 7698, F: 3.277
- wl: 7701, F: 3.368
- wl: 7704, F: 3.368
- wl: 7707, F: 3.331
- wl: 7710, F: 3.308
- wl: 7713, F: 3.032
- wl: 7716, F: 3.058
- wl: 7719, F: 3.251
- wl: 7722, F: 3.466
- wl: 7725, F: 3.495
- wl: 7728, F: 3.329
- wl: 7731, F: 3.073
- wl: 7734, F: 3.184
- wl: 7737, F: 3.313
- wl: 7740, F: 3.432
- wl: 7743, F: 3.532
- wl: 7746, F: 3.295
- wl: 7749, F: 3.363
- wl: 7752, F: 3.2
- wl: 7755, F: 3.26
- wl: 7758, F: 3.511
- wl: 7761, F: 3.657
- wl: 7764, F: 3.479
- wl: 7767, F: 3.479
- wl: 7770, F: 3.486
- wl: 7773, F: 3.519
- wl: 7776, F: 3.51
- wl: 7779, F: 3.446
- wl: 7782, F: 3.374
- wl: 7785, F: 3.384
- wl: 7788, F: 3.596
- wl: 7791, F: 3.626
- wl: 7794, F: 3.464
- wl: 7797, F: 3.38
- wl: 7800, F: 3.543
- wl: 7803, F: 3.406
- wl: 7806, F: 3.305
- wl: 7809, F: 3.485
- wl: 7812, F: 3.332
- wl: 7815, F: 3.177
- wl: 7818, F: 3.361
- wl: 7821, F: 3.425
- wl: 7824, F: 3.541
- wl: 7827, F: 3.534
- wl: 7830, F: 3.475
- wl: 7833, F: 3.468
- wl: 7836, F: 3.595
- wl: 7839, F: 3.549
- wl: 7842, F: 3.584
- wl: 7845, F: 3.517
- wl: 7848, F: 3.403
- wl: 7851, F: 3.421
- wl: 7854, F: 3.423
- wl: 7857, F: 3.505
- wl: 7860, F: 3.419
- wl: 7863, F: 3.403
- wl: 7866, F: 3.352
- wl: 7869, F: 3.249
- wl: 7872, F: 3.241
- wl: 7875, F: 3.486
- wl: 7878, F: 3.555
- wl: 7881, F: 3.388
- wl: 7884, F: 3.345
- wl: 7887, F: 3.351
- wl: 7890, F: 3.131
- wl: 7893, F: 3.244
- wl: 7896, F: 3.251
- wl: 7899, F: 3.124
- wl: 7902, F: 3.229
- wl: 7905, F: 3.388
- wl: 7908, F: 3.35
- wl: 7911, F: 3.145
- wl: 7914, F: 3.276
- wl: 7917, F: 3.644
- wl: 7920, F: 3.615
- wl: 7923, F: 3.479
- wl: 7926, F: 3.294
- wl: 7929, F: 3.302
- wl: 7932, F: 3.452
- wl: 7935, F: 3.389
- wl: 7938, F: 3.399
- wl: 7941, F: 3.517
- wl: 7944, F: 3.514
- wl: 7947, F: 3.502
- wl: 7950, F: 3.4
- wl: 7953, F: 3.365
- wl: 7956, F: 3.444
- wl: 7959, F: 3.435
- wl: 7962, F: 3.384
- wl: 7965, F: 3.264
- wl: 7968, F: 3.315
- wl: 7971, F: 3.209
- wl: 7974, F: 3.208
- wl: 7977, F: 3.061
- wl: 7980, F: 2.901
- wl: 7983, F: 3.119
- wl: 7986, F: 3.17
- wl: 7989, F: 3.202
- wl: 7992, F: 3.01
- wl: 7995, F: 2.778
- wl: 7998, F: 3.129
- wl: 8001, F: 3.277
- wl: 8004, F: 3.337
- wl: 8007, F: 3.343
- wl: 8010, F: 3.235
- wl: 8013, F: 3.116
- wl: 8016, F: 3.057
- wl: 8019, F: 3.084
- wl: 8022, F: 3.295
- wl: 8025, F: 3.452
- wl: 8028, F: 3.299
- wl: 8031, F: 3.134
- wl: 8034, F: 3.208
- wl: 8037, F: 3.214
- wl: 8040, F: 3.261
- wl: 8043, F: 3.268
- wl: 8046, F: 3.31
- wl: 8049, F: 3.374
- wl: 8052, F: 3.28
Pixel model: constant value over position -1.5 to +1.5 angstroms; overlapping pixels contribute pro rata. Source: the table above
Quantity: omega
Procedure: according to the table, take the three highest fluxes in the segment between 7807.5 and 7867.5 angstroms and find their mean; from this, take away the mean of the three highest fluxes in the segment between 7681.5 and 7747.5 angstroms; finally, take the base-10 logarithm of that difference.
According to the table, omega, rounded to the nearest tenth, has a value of -1.2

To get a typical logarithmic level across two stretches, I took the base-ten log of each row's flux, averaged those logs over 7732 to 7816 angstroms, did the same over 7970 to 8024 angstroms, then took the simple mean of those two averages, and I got 0.515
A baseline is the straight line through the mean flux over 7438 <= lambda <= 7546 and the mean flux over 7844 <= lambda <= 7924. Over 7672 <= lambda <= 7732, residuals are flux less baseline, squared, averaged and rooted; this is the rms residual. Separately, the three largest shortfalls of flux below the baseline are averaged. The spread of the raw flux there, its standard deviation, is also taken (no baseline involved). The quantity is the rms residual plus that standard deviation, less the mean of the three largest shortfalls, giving -0.05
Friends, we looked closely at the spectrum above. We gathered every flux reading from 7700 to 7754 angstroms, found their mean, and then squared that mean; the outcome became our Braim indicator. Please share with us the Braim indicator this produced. 10.9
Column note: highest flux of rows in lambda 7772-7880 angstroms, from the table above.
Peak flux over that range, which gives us 3.626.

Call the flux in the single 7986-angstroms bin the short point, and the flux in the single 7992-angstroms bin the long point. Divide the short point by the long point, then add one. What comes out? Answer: 2.05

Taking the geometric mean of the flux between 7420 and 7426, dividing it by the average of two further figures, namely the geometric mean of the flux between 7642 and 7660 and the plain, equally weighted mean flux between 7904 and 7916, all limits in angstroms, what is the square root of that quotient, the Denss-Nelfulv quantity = 1.46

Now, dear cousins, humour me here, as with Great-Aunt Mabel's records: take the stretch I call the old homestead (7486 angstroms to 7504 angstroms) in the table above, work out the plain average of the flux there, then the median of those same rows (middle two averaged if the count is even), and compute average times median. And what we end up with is 11.2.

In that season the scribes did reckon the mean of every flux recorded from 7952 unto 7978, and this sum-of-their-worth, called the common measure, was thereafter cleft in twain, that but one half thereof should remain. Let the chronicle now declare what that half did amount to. 1.65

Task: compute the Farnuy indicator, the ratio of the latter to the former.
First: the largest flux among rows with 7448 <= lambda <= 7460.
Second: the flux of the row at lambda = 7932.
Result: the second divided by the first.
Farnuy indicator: 0.93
